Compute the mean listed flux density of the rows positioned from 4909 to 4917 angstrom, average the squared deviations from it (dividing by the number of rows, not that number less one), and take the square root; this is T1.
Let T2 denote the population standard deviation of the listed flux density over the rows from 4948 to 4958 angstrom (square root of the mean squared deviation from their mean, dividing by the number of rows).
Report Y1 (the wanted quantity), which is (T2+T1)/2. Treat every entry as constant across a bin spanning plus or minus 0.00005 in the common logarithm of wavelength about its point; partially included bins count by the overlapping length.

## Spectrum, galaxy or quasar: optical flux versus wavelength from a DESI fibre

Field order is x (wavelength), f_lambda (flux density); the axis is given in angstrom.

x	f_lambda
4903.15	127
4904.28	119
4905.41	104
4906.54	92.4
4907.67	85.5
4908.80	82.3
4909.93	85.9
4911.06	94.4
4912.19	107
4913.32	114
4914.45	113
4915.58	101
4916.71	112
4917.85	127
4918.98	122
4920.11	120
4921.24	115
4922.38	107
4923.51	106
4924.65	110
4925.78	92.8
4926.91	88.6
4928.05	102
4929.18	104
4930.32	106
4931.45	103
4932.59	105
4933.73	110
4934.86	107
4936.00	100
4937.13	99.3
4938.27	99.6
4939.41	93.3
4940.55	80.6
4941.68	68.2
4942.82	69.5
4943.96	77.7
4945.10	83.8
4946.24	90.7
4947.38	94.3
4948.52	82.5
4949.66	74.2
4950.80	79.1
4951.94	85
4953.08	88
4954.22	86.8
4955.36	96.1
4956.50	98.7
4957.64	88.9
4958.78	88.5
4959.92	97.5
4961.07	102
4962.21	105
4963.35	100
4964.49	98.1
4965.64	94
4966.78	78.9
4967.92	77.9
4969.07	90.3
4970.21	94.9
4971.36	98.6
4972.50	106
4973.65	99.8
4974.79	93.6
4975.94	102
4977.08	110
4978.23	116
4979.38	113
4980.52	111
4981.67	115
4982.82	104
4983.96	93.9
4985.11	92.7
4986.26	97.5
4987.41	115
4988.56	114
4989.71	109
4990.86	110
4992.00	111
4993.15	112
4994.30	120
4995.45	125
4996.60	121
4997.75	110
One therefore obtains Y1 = 8.6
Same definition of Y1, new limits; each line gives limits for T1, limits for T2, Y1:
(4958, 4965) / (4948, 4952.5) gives 4.6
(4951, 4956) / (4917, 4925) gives 5.8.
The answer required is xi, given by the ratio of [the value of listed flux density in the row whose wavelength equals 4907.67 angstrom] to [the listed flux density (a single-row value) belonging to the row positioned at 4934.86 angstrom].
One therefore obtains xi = 0.80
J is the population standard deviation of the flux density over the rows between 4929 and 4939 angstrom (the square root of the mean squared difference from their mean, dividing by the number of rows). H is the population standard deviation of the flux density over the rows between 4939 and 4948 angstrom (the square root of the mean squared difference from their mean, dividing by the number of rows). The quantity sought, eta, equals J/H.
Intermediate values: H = 9.5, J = 3.5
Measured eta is 0.4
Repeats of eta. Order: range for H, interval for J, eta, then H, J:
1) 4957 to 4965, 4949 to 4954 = 0.9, 5.8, 5.3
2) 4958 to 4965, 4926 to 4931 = 1.3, 5.1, 6.8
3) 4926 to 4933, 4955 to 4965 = 0.9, 5.9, 5.2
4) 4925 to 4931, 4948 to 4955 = 0.7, 6.8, 4.8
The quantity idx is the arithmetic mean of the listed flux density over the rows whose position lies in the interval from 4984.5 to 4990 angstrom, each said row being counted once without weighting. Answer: 106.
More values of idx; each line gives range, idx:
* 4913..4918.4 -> 113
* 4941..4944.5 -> 72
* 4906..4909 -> 87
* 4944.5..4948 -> 90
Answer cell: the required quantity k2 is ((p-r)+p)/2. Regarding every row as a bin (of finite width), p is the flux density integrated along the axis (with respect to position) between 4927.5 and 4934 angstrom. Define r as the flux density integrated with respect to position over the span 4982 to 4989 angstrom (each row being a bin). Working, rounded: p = 681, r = 721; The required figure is 320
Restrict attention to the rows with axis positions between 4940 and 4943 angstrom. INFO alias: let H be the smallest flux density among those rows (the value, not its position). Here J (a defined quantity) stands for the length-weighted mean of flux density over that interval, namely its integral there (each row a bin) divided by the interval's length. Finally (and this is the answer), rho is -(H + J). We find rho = -141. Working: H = 68.2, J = 73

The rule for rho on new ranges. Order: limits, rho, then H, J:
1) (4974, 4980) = -200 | 93.6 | 107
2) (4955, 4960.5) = -182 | 88.5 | 94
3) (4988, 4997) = -224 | 109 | 115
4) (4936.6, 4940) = -190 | 93.3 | 97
